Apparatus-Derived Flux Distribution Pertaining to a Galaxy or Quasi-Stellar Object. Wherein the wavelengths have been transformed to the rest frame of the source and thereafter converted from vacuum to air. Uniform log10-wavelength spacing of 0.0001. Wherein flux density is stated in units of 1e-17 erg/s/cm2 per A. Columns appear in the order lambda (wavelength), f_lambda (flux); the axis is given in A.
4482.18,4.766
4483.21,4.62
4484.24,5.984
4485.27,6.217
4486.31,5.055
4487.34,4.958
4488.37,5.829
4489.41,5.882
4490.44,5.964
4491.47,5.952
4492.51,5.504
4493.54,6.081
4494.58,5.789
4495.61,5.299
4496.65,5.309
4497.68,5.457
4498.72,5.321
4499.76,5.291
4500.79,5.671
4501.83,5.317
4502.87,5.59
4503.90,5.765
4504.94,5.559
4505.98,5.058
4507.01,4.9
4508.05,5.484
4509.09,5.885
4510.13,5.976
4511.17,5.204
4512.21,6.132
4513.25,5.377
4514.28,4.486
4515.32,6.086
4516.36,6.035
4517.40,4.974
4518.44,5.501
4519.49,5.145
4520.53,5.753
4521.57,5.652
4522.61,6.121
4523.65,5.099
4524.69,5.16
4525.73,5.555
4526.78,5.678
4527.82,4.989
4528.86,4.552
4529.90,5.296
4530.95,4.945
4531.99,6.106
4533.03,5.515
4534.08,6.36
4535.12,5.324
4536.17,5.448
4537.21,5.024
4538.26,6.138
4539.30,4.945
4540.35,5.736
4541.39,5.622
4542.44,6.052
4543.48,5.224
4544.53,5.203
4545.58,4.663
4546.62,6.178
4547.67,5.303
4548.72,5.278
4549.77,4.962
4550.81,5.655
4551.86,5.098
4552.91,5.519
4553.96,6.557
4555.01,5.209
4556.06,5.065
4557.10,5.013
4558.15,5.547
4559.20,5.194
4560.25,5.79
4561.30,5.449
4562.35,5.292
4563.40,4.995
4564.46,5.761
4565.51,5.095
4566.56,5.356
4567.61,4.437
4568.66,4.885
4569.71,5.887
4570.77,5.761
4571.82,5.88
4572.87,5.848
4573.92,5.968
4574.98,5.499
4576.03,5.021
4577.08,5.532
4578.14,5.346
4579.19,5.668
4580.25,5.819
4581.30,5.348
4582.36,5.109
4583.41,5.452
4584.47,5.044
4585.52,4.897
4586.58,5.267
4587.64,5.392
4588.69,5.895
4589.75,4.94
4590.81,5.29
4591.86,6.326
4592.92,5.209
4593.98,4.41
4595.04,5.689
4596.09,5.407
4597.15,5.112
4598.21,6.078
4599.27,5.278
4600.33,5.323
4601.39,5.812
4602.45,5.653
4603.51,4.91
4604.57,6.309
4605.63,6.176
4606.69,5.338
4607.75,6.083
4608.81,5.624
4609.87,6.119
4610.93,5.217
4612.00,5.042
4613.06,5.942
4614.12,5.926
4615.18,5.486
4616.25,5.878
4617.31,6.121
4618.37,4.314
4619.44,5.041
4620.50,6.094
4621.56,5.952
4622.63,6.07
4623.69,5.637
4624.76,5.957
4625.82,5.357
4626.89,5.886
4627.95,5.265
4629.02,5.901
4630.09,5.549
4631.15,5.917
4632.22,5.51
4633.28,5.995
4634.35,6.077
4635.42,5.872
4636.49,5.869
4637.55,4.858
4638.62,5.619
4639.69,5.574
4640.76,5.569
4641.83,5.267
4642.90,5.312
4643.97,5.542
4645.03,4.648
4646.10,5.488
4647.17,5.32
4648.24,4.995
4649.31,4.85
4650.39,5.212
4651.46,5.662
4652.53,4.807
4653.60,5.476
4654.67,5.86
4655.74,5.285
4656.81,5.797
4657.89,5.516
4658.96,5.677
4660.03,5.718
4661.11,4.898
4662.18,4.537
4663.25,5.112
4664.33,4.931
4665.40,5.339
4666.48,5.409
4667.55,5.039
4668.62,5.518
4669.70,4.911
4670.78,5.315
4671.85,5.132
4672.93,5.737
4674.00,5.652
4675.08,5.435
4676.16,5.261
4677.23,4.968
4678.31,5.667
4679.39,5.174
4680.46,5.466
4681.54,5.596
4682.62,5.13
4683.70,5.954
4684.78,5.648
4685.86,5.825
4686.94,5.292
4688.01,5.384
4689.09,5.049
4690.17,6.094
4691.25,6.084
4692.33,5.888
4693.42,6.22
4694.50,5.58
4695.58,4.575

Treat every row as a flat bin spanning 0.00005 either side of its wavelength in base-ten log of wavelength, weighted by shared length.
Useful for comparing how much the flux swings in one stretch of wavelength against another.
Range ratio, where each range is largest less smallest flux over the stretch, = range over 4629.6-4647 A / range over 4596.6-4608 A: 1.02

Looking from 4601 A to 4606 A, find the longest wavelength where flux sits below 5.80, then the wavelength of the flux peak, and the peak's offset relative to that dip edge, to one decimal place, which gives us 1.1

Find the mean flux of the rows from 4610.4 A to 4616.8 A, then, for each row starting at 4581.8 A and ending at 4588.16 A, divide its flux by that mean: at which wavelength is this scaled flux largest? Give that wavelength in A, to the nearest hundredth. 4583.41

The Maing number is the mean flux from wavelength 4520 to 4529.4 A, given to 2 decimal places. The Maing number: 5.40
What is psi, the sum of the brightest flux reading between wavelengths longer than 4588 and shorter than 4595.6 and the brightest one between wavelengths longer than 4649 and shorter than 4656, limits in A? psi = 12.2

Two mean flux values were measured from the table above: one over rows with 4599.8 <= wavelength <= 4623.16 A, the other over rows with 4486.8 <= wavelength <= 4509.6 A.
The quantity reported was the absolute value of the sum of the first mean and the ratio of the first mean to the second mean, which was 6.68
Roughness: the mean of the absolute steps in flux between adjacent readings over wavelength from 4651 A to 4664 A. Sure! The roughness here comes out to 0.48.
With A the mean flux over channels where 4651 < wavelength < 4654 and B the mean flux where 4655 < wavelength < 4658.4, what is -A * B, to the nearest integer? -29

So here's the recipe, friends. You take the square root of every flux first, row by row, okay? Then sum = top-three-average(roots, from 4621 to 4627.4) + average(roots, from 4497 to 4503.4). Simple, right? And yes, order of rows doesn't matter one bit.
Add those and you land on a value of 4.78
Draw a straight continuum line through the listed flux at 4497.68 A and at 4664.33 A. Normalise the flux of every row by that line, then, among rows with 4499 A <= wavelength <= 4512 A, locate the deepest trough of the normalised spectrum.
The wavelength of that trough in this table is 4507.01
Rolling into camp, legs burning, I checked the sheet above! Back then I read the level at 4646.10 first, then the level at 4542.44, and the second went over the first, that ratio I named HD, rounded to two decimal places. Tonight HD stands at 1.10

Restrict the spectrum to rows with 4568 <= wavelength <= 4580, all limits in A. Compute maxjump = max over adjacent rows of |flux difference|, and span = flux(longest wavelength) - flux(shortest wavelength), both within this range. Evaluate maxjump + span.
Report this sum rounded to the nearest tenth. 1.8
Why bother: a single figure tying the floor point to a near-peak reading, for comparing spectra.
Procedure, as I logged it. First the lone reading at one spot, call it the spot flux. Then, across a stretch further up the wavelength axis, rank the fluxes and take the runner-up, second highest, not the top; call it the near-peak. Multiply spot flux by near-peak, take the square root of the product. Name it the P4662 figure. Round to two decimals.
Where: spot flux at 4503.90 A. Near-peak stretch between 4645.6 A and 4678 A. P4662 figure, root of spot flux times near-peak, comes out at 5.78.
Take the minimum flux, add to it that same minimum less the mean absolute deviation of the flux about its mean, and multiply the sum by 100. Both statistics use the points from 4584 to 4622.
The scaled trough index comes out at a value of 819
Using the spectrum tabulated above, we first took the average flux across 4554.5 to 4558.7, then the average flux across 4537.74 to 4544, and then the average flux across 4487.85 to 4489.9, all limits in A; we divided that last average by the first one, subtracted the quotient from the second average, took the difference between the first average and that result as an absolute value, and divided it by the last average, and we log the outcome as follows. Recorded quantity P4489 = 0.122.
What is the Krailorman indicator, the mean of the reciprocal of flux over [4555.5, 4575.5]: 0.1861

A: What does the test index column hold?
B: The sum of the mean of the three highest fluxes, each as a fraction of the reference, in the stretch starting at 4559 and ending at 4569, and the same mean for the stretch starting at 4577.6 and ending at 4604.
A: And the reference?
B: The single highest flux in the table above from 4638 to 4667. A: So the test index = 2.01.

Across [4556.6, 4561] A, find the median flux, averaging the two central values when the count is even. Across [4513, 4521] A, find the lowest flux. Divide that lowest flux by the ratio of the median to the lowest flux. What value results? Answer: 3.7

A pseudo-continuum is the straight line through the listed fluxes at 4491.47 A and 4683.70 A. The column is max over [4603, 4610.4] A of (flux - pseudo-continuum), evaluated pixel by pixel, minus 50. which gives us -49.6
